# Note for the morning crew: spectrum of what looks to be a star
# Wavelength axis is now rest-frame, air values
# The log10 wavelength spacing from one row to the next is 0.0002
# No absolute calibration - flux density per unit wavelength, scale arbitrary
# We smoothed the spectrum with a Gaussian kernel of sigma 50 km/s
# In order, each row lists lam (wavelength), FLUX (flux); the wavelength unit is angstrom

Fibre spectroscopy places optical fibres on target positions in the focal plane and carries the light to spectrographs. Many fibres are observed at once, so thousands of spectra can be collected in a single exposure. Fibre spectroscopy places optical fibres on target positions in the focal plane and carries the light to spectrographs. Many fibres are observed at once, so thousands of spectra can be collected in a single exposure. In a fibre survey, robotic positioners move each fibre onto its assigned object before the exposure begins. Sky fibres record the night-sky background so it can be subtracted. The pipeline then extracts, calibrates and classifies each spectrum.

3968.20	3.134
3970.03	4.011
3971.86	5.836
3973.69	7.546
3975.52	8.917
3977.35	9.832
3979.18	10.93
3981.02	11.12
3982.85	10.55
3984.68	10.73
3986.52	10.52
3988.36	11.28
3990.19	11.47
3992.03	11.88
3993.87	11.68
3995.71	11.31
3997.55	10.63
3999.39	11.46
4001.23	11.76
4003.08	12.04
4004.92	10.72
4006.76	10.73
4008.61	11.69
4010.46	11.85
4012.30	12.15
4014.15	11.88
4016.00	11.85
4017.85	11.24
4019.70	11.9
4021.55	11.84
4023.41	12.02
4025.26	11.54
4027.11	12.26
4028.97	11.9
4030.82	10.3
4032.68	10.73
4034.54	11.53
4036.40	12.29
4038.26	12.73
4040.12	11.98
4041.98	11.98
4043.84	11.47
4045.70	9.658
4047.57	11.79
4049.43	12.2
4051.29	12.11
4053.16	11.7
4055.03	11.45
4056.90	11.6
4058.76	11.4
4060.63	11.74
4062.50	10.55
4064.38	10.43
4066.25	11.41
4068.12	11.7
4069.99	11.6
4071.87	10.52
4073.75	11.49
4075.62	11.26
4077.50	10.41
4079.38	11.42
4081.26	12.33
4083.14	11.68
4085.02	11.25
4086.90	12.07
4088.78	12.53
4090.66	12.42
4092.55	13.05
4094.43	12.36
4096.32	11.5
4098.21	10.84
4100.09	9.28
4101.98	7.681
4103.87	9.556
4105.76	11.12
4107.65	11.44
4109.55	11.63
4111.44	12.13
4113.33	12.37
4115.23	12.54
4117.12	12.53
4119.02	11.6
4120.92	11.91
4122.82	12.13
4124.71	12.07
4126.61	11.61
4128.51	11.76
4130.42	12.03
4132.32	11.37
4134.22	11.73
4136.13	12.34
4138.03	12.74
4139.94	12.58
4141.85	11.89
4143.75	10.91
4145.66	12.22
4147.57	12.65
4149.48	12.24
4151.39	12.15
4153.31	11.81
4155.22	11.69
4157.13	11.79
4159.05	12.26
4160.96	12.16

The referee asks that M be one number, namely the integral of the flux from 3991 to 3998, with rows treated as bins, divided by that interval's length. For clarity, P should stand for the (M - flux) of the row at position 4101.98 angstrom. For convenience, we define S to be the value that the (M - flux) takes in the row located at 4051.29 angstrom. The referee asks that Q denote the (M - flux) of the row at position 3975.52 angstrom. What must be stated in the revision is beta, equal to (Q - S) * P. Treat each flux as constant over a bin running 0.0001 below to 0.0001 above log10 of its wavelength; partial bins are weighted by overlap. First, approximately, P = 3.7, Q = 3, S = -0.7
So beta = 11.9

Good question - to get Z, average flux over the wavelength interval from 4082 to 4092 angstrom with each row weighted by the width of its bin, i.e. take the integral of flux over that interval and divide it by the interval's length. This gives 12.0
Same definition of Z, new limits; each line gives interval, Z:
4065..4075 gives 11.3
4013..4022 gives 11.7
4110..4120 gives 12.2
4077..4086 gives 11.5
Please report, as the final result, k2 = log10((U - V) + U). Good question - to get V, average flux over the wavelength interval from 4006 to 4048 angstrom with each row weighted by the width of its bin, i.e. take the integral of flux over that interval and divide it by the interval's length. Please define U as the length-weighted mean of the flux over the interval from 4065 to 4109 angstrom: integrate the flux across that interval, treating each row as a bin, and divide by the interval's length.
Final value 1.037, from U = 11.3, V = 11.6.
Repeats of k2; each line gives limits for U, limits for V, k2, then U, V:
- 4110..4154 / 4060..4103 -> 1.108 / 12.1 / 11.3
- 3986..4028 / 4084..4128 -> 1.063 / 11.6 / 11.6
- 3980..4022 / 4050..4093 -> 1.051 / 11.4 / 11.6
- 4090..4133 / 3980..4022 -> 1.065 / 11.5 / 11.4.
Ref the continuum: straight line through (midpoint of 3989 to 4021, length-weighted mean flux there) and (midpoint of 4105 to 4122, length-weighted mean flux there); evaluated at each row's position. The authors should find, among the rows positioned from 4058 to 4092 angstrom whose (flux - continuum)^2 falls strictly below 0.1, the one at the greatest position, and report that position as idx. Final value 4086.90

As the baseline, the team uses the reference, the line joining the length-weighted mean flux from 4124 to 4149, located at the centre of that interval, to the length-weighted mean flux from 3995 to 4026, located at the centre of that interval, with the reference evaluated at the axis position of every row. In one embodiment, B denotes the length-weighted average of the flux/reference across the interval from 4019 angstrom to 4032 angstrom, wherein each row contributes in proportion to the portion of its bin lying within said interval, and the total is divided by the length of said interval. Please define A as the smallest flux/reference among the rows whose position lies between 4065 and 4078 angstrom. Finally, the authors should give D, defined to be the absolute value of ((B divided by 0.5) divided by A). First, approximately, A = 0.883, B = 1.00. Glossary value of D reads 2.27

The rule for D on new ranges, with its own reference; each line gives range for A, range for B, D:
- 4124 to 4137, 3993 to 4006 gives 2.08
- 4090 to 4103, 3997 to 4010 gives 3.03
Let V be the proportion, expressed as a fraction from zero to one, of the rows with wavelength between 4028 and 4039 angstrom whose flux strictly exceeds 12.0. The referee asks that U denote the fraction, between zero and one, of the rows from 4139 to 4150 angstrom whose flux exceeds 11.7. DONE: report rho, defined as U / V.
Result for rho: 2.5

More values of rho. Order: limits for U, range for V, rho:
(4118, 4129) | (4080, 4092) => 1.0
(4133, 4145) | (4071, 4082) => 5.0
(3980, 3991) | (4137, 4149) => 0.0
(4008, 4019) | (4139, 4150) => 1.0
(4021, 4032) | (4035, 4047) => 2.0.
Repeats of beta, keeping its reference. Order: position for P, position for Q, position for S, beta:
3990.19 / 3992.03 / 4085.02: 0.0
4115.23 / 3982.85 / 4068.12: -1.3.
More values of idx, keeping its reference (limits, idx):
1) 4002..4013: 4010.46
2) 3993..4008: 4001.23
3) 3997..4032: 4028.97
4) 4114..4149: 4145.66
